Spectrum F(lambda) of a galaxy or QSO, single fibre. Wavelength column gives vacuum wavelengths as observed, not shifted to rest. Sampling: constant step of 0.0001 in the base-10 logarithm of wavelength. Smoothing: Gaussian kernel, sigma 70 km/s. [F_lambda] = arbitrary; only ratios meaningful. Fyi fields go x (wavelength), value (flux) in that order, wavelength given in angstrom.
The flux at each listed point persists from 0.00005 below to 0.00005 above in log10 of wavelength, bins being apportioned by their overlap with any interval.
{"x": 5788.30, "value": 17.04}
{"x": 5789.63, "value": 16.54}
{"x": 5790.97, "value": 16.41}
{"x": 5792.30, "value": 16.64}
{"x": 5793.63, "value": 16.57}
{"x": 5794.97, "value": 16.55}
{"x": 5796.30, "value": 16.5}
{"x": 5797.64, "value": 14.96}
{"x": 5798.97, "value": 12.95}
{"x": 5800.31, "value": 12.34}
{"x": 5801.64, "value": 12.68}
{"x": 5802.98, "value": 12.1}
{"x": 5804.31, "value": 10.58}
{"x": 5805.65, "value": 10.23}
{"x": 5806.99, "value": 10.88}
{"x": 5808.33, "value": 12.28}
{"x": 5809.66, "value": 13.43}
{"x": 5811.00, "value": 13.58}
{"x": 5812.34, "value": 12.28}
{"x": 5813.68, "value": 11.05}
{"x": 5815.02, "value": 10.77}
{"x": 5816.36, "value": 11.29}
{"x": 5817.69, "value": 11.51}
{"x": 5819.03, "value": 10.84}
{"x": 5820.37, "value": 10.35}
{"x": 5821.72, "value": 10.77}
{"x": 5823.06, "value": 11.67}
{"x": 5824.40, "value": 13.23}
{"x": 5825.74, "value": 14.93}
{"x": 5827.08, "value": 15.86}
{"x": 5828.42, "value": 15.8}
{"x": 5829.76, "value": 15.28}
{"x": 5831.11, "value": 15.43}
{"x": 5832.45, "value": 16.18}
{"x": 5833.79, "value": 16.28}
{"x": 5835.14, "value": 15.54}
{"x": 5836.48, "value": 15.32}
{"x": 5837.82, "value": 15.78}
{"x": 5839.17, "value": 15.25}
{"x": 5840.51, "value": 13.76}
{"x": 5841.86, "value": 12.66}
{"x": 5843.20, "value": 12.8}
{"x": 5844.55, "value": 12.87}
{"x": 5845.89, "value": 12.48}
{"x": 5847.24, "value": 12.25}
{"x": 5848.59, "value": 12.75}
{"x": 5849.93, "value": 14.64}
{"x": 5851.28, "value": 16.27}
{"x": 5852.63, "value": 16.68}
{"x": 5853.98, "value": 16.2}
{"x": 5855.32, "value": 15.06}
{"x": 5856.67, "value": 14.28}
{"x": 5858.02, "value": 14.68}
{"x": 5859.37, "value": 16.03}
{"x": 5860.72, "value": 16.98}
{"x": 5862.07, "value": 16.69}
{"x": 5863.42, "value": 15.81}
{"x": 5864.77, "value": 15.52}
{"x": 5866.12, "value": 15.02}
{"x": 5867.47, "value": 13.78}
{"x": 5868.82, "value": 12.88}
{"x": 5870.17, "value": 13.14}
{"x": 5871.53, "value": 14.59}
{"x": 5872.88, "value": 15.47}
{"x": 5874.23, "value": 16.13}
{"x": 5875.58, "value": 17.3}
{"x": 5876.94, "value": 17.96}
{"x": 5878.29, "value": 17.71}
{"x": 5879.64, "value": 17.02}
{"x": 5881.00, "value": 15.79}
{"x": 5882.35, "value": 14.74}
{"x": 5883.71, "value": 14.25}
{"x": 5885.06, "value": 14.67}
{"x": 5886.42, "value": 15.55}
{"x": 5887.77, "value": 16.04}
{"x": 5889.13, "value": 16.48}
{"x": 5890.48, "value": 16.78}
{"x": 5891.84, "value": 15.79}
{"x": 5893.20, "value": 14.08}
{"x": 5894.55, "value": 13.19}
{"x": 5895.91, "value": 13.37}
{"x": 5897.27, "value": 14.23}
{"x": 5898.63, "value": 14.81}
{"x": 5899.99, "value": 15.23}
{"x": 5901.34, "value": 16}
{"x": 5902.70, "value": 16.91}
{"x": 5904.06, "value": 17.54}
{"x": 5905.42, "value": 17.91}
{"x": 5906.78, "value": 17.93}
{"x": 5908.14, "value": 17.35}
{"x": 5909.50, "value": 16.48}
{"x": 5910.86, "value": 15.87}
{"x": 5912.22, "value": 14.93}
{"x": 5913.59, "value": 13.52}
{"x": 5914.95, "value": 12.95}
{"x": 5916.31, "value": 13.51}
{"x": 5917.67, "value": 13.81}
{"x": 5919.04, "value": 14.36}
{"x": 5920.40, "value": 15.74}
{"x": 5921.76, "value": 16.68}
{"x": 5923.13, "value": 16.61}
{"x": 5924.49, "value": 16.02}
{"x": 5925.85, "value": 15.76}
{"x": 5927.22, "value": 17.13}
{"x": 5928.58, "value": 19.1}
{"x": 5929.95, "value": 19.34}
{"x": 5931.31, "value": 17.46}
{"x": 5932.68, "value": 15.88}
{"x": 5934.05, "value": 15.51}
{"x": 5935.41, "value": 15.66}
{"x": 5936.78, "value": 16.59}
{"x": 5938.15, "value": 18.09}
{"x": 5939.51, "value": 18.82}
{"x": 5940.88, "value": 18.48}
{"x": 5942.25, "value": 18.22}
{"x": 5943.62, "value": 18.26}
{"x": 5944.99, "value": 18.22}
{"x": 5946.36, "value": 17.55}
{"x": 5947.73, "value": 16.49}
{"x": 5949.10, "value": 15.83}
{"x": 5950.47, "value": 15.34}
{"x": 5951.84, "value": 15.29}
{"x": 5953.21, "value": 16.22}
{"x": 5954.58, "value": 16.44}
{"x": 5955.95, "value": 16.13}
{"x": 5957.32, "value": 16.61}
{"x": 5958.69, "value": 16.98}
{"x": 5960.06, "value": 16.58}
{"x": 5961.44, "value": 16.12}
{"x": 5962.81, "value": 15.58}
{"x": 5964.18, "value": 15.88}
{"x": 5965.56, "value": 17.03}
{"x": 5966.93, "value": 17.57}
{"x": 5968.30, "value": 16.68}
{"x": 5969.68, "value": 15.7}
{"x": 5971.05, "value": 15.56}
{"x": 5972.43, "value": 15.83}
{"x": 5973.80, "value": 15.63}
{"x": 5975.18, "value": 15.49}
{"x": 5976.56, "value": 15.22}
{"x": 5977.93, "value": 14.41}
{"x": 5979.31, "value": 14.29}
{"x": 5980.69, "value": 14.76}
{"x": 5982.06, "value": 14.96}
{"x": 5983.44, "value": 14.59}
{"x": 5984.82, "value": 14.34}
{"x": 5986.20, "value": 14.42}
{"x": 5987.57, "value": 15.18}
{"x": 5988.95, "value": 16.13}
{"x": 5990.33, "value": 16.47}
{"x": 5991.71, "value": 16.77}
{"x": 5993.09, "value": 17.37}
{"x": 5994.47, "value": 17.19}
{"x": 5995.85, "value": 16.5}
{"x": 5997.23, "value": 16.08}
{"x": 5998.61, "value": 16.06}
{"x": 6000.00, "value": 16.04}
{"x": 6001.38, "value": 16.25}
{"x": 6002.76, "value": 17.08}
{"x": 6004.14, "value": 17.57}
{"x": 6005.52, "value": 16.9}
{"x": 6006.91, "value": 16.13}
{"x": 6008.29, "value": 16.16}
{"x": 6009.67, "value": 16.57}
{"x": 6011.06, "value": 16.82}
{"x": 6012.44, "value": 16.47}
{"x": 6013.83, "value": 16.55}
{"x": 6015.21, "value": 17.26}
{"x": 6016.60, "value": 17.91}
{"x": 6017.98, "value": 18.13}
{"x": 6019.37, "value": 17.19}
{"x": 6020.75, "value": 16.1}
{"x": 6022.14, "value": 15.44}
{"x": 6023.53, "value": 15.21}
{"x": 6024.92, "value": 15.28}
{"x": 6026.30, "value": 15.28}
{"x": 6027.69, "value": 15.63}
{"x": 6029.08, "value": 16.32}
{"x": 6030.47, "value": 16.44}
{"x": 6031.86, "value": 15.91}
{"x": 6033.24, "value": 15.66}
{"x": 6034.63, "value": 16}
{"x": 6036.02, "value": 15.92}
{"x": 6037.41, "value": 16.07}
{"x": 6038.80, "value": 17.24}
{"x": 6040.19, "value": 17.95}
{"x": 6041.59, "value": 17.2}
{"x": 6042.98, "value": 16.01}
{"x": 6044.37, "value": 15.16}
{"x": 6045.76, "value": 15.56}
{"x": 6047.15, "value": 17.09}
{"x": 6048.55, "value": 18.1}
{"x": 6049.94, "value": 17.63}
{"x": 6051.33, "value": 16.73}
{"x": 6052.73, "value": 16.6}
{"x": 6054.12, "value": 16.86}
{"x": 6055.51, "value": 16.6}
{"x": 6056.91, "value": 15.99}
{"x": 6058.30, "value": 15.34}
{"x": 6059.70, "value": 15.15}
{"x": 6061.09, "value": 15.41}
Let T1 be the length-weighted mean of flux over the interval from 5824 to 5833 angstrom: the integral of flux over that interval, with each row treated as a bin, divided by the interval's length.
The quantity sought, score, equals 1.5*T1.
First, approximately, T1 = 15.3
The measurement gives 22.9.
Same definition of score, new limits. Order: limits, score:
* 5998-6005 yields 24.9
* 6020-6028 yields 23.3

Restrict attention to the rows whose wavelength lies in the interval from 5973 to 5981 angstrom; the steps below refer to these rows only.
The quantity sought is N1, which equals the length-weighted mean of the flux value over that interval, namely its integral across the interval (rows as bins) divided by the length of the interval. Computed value 15.0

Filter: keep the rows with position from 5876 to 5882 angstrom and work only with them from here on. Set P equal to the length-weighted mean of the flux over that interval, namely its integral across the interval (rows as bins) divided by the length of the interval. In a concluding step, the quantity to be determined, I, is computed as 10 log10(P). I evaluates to 12.3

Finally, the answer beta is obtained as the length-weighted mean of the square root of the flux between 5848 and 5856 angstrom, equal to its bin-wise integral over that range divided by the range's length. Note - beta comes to 3.91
